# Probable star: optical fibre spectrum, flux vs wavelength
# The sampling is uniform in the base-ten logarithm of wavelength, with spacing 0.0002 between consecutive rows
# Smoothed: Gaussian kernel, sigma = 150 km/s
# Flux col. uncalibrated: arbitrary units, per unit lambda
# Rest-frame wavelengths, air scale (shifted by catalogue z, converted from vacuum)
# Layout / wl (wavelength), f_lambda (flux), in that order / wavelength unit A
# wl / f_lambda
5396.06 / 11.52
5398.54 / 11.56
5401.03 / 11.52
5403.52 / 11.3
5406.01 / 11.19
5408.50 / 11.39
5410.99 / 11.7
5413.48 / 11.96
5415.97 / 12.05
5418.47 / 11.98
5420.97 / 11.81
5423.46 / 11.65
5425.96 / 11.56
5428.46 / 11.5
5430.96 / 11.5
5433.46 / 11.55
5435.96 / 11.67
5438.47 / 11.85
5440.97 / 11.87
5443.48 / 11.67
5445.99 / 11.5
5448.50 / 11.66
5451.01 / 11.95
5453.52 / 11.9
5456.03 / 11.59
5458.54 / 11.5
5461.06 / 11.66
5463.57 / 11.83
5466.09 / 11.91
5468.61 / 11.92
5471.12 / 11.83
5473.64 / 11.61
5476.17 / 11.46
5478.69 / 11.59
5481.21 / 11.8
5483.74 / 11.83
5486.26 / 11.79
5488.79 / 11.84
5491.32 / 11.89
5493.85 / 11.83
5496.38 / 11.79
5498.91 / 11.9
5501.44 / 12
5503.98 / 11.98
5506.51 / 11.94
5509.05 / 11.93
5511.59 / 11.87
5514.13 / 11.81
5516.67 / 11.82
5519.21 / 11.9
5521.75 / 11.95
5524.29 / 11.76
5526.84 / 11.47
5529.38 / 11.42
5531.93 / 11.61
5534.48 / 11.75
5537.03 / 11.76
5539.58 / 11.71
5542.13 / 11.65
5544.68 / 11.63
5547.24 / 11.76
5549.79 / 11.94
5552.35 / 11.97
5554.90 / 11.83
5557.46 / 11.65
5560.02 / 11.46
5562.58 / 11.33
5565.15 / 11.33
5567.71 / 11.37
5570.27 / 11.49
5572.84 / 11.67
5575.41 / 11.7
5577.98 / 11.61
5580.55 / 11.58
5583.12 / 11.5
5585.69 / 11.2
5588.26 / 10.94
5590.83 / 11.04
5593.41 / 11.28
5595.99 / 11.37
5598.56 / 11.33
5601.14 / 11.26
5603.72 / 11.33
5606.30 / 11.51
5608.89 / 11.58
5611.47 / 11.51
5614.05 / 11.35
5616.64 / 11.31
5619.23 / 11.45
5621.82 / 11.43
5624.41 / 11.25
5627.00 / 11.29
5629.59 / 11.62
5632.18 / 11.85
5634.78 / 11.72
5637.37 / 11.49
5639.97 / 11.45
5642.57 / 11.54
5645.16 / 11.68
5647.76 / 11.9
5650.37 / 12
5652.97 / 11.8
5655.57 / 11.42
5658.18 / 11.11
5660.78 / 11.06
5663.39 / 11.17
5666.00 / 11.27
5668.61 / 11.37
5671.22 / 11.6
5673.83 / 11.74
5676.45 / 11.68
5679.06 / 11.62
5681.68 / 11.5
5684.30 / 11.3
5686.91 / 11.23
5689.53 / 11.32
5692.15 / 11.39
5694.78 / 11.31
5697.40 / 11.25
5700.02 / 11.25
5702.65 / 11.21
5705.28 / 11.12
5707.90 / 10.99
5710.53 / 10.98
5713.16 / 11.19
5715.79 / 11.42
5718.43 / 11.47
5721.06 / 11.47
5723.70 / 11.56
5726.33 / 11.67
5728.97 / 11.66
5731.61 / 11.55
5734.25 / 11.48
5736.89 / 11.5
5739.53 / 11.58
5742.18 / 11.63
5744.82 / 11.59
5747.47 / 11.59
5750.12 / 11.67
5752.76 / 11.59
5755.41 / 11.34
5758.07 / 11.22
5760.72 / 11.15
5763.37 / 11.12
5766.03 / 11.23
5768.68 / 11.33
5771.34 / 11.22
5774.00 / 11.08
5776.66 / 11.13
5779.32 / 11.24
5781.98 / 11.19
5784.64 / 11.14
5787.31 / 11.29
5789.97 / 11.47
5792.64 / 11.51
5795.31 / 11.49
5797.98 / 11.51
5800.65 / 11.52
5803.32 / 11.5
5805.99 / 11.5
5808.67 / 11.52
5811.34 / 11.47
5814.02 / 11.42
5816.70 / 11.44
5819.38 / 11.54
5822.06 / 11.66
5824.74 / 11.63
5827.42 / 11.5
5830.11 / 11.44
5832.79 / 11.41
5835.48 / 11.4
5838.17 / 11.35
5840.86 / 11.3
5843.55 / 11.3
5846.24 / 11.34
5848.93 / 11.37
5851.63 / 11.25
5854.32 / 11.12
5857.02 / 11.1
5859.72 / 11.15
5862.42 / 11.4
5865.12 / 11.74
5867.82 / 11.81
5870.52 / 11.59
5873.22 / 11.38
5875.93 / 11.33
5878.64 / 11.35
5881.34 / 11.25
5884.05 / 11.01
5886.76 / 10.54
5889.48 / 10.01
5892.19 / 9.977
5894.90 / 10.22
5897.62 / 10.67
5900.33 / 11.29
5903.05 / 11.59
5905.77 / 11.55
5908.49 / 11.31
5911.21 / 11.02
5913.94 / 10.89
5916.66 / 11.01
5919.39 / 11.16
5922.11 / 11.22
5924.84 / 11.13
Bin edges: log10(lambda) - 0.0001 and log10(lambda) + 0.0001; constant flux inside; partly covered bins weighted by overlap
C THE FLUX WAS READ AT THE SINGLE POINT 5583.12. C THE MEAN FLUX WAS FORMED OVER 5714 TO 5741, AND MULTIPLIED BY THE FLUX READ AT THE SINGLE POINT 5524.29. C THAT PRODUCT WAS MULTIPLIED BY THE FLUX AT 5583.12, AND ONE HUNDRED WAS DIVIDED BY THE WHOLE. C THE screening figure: 0.0641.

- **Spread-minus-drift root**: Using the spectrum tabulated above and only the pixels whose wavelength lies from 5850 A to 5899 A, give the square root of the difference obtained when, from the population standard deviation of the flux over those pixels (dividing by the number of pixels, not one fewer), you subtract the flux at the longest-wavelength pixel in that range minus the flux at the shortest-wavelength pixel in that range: 1.1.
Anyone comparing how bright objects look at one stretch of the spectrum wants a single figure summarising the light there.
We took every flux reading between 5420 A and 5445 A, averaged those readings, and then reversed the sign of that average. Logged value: -11.66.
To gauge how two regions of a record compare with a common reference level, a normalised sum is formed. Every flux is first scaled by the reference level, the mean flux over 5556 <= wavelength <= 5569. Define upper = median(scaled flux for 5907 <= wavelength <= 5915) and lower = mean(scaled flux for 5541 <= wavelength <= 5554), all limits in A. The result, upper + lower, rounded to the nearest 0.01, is 2.00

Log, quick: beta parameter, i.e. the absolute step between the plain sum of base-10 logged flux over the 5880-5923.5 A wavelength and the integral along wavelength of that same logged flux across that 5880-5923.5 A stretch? 29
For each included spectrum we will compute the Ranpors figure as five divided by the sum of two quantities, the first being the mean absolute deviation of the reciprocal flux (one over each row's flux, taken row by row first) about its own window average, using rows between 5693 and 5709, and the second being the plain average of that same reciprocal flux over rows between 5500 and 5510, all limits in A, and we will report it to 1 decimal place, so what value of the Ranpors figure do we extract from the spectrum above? 59.3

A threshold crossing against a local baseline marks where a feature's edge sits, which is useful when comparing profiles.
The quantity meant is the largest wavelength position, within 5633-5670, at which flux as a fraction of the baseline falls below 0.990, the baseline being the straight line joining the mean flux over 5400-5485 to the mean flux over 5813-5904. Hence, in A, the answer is 5666.00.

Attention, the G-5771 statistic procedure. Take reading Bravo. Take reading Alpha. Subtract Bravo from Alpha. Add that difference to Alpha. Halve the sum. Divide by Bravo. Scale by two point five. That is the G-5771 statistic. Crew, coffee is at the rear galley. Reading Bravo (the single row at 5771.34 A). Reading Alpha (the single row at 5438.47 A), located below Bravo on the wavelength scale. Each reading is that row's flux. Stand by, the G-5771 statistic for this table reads 1.39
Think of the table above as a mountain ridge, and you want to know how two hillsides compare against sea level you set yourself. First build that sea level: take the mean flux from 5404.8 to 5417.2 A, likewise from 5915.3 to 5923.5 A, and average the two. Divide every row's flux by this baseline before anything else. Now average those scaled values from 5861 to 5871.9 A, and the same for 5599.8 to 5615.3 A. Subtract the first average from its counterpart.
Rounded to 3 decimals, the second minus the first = -0.019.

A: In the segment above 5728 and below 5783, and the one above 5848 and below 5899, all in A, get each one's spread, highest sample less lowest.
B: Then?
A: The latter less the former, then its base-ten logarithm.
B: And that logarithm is 0.1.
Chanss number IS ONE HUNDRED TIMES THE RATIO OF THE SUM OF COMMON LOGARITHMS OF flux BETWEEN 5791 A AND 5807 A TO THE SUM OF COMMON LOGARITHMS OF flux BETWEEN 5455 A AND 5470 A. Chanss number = 99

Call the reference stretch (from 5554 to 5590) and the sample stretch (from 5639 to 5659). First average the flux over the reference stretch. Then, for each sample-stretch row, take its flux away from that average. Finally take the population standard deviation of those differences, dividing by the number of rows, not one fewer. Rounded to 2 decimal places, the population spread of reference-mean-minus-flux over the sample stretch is 0.27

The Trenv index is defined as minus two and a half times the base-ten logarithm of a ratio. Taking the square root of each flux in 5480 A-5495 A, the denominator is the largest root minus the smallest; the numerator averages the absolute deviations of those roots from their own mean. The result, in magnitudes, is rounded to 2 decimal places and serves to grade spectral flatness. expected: 1.58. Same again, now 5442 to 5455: 1.19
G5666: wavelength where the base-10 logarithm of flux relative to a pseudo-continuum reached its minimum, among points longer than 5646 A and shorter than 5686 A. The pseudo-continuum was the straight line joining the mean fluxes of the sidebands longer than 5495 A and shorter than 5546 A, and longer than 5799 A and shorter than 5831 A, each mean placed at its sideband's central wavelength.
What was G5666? 5660.78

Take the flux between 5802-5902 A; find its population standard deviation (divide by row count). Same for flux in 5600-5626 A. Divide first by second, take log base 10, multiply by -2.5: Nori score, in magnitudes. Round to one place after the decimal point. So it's -1.5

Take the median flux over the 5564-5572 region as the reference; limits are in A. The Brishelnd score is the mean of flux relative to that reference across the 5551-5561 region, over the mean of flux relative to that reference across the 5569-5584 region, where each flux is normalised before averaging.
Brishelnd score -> 1.01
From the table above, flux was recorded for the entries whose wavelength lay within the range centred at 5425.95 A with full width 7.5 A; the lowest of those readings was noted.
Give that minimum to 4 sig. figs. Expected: 11.50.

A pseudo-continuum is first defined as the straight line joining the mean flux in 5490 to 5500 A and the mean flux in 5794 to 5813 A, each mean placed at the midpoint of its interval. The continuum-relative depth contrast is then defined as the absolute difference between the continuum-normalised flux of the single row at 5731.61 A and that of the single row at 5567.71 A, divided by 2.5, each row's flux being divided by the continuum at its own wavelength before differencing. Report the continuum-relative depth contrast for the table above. 0.012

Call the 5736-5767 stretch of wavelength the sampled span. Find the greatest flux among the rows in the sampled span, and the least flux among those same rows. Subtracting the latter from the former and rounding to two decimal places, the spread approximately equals 0.55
